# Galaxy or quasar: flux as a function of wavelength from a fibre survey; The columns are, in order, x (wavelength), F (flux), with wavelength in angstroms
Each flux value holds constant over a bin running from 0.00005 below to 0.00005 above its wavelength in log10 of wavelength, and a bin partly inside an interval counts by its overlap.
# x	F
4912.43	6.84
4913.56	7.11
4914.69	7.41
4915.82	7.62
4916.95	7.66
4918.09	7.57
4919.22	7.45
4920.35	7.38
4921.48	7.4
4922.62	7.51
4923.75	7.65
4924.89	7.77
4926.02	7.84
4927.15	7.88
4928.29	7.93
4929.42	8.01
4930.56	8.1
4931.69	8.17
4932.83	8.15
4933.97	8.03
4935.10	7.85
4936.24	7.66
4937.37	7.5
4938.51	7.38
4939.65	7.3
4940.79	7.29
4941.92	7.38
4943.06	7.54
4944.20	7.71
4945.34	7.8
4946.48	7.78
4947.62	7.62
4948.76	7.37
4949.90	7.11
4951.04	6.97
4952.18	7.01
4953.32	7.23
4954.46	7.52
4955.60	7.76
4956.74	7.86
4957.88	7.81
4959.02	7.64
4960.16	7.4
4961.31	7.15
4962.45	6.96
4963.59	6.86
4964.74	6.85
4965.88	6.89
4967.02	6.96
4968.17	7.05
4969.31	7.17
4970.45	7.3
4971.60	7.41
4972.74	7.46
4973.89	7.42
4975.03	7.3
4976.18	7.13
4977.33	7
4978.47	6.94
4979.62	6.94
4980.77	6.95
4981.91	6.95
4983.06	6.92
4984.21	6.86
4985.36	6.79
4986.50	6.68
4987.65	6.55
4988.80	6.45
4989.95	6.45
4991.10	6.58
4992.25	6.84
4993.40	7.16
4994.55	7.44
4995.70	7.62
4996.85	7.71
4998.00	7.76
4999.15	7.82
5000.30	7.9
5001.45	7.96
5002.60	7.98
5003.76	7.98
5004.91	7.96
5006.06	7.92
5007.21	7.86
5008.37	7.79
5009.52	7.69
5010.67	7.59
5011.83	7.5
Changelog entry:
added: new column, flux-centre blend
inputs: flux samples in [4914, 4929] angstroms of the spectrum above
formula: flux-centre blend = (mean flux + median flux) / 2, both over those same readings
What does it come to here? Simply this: 7.62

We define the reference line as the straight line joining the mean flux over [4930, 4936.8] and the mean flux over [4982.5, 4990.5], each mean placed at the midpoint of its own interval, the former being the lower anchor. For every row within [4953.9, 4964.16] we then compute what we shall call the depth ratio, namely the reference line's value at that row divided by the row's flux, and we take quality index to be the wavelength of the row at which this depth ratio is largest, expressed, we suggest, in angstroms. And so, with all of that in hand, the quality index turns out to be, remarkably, 4963.59 angstroms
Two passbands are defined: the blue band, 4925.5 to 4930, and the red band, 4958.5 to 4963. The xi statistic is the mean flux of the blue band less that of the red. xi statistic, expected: 0.63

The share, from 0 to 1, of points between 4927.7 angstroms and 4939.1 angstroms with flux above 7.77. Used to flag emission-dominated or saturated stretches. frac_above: 0.70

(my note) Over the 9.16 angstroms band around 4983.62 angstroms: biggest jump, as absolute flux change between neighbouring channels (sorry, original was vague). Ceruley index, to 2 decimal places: 0.13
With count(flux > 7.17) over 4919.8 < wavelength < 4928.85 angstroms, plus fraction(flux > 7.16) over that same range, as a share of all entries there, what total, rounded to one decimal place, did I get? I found 9.0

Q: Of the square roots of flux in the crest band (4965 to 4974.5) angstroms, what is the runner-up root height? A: 2.72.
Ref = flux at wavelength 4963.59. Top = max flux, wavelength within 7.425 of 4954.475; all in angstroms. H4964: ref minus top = -1.0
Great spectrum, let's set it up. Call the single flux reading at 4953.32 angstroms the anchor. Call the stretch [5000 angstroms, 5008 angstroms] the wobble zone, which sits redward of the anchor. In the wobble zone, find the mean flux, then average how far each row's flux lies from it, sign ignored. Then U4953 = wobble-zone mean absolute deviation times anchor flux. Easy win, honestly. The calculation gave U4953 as 0.3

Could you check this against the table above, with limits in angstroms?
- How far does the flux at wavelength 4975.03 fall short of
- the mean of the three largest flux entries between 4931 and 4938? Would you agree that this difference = 0.82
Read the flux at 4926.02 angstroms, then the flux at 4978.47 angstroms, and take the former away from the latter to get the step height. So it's -0.9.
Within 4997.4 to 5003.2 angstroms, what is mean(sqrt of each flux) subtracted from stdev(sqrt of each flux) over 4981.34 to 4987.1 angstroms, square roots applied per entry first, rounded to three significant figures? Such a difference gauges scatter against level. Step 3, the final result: -2.79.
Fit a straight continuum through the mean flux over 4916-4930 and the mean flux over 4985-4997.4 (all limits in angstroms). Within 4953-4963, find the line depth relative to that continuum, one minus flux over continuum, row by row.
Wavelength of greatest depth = 4962.45 angstroms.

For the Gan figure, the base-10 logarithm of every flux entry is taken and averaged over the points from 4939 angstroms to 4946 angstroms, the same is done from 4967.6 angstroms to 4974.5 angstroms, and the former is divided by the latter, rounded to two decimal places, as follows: 1.01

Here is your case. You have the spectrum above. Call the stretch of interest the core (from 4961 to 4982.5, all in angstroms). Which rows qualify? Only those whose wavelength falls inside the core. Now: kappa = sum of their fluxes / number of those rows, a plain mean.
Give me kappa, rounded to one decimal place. 7.1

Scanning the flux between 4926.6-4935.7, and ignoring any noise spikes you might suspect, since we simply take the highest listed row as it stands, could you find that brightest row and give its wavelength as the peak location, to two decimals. 4931.69 angstroms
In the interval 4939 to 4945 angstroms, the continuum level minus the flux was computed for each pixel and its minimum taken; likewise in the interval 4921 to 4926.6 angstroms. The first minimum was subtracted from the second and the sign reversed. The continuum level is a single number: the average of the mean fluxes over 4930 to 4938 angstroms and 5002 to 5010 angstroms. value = 0.13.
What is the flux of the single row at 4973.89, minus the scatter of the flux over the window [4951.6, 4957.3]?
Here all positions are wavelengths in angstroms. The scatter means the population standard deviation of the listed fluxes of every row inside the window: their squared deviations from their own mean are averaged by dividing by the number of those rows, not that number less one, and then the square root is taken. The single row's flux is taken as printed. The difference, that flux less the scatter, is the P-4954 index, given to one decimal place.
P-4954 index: 7.1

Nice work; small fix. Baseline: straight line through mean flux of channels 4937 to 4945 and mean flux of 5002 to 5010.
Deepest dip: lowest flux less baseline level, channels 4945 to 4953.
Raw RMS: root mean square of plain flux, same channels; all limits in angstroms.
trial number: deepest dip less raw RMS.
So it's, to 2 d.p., -7.93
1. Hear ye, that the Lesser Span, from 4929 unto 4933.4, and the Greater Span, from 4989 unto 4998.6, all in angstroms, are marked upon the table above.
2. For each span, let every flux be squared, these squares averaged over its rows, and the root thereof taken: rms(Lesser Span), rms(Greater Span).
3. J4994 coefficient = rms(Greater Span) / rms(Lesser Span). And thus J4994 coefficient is 0.89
